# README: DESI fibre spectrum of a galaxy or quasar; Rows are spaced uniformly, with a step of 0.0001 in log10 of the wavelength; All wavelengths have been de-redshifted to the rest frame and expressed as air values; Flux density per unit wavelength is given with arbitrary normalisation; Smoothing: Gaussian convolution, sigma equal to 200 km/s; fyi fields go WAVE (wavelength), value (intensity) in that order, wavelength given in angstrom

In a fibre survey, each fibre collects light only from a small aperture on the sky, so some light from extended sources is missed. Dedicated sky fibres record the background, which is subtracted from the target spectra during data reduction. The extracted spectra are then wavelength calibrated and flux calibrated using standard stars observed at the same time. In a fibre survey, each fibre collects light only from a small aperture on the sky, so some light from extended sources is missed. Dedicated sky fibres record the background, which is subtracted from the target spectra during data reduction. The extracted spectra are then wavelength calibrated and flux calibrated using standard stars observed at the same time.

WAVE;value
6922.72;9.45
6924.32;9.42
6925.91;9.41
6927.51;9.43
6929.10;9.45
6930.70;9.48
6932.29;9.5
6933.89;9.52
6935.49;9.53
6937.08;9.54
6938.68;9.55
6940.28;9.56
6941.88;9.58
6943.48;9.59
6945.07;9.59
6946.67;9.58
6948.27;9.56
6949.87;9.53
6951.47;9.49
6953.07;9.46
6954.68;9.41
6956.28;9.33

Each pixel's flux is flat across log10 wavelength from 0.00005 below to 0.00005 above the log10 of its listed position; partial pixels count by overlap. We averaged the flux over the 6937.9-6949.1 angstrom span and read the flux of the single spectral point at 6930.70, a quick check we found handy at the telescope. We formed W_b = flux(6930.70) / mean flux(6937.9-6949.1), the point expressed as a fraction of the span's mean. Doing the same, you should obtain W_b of 0.990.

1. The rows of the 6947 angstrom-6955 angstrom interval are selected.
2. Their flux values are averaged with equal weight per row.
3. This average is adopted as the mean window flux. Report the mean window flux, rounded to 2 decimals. 9.49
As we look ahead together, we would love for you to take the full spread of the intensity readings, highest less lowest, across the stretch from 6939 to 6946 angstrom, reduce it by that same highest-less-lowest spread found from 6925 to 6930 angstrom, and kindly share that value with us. -0.01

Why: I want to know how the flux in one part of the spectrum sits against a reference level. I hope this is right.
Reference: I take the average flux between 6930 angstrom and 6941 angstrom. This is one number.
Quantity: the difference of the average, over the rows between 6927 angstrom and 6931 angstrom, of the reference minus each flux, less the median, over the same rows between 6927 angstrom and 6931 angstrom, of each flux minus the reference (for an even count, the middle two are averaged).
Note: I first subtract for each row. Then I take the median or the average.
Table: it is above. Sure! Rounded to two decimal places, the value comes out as 0.15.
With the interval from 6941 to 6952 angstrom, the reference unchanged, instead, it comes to -0.09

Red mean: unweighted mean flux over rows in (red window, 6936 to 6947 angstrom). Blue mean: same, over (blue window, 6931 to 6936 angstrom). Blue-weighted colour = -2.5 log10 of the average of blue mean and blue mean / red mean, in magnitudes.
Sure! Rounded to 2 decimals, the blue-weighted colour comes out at -1.80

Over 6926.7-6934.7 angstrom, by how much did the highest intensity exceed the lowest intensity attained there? 0.09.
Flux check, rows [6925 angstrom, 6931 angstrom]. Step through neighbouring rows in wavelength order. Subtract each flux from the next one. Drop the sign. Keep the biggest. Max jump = 0.030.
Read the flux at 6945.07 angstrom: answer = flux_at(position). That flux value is 9.59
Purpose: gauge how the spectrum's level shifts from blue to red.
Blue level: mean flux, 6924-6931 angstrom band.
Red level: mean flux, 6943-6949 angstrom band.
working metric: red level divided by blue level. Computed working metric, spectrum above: 1.02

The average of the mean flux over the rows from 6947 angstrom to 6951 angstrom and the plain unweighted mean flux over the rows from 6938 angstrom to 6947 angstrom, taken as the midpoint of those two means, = 9.56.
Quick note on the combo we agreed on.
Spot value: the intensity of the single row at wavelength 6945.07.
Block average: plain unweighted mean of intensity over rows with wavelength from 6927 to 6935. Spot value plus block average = 19.07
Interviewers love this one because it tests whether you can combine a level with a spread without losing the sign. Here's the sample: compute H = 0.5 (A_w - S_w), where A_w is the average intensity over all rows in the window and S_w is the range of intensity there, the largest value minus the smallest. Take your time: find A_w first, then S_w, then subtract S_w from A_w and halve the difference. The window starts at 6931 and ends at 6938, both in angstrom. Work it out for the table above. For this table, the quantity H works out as 4.74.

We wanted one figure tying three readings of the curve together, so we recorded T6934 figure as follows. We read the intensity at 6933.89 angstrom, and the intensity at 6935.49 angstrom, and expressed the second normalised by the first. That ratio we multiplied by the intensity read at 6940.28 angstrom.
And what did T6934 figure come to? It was 9.57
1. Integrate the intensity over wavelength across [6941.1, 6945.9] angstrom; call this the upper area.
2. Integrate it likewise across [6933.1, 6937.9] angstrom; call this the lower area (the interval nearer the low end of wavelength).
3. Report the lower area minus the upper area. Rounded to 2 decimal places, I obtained -0.32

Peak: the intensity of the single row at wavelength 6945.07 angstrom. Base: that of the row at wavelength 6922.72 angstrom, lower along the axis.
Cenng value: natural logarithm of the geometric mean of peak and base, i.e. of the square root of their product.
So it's 2.253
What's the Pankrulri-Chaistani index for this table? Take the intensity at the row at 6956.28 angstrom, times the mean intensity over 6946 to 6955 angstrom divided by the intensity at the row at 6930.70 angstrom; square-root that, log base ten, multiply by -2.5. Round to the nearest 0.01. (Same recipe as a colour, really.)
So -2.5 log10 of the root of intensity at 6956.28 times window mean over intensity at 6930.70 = -1.21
